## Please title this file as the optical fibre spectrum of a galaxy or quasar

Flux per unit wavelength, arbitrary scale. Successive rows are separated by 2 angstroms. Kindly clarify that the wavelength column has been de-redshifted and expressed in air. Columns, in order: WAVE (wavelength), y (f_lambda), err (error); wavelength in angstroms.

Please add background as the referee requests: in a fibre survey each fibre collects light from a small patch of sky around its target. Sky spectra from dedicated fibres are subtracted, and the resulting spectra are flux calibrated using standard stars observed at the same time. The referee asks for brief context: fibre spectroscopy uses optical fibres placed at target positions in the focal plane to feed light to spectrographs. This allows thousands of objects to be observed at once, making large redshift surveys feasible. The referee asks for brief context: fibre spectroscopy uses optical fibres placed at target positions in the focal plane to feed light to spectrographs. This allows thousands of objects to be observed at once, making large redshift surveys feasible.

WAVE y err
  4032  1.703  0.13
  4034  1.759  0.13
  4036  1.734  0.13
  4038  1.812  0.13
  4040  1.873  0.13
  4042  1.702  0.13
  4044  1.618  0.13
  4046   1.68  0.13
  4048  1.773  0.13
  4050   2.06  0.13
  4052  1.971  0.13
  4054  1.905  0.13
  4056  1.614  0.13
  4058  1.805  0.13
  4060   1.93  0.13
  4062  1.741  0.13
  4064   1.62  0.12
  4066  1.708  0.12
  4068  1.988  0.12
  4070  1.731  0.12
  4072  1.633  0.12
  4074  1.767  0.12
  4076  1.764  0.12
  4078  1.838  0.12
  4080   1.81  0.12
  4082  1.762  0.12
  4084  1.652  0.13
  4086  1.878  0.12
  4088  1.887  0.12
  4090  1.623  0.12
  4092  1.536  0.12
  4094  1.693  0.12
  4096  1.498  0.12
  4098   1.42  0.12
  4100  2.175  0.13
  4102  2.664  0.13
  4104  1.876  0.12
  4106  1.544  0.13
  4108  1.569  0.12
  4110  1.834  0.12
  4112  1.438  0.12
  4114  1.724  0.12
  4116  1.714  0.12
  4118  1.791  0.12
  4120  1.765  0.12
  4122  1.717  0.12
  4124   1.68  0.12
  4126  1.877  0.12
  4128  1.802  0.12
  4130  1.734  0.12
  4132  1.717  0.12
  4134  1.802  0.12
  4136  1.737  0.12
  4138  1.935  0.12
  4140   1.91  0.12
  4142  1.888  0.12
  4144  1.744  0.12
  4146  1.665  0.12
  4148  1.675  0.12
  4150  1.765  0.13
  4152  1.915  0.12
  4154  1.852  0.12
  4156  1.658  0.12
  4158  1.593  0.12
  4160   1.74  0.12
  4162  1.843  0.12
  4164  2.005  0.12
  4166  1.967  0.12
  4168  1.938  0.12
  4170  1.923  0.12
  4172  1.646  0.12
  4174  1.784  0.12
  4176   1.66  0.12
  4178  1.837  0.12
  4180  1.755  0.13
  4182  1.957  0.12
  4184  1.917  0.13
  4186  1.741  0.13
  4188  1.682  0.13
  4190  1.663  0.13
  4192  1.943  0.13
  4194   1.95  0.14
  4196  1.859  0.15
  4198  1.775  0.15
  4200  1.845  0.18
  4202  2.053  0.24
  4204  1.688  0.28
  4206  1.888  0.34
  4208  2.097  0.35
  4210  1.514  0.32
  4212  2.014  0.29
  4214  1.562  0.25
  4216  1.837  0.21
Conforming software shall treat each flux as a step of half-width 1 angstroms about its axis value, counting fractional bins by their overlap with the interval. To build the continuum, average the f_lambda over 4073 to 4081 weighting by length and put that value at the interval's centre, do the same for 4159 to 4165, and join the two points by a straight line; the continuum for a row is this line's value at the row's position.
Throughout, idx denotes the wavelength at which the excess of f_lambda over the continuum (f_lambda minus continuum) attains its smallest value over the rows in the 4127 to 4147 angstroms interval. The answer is 4146 angstroms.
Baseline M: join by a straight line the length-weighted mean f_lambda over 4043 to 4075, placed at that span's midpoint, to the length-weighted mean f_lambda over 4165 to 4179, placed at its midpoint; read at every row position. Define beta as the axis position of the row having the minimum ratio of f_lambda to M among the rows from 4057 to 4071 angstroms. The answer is 4064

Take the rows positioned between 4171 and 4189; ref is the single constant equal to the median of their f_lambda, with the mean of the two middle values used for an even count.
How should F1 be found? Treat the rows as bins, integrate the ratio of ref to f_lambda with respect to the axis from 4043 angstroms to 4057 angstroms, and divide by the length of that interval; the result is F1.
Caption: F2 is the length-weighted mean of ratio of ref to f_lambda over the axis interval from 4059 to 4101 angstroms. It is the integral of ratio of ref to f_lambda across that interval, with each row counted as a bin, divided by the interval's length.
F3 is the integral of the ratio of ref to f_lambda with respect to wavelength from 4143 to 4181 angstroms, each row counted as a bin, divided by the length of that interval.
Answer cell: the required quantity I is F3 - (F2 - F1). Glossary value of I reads 0.953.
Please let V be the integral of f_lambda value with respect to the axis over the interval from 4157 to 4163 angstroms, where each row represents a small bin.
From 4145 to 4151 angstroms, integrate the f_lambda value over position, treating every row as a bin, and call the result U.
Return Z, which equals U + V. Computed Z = 20.6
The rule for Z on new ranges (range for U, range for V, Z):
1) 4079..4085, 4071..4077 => 20.8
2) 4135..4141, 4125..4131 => 22.0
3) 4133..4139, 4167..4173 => 22.0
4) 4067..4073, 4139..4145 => 21.8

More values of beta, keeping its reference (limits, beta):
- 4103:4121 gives 4112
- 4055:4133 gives 4098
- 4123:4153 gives 4146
